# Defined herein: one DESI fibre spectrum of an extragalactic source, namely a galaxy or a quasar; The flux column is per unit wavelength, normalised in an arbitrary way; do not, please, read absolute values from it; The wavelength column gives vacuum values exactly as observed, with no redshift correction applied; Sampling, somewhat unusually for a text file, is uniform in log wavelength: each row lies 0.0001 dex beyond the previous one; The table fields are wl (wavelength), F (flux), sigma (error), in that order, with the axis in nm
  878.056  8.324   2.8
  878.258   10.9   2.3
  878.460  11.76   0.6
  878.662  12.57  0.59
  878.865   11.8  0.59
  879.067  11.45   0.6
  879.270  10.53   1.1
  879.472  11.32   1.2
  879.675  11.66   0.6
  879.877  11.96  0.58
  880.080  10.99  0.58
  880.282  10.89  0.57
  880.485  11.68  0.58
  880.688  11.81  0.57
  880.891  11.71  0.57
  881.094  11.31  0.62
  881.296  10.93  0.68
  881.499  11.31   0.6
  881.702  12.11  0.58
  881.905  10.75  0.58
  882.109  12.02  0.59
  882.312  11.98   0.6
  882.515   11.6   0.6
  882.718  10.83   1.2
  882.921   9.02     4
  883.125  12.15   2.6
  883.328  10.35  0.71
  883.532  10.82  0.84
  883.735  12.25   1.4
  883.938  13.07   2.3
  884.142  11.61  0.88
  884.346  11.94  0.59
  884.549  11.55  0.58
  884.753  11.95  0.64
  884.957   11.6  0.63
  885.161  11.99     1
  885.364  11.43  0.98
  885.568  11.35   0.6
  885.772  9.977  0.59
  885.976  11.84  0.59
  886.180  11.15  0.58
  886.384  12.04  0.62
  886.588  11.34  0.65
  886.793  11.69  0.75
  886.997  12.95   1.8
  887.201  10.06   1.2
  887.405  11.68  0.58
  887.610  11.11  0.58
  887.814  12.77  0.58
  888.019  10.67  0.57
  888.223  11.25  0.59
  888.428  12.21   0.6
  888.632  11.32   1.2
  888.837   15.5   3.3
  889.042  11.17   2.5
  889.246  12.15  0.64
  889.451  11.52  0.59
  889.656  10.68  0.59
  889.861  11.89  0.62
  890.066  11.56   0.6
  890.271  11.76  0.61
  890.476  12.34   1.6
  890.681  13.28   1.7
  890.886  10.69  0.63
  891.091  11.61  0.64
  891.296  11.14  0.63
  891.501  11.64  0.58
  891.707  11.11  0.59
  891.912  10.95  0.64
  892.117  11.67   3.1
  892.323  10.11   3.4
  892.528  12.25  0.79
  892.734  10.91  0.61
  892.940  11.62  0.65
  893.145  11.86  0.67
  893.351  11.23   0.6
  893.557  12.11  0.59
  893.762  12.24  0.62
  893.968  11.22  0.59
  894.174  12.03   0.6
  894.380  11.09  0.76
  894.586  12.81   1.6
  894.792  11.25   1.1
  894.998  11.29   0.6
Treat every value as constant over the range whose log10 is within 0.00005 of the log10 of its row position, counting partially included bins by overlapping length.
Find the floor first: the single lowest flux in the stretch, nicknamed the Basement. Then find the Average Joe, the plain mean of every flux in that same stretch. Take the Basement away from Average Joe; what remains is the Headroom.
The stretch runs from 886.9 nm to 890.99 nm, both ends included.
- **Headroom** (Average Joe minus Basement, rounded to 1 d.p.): 1.8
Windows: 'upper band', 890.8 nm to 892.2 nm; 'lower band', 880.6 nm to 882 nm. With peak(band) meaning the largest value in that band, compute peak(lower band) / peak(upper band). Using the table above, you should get 1.04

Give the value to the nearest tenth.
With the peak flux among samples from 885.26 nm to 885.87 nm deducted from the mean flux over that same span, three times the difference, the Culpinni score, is -1.5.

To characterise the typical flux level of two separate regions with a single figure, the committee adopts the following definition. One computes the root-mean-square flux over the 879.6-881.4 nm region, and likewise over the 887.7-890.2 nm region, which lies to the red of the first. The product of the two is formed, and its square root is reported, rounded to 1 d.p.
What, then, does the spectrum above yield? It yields 11.7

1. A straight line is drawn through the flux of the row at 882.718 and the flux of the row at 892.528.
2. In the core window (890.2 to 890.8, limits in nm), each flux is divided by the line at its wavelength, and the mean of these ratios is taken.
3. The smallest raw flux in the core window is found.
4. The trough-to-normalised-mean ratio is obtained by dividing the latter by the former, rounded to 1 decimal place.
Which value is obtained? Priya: 11.3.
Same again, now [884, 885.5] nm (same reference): 10.8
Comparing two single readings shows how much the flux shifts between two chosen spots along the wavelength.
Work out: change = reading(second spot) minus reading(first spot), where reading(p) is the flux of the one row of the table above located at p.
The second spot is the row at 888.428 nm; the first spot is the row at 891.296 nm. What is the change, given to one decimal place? 1.1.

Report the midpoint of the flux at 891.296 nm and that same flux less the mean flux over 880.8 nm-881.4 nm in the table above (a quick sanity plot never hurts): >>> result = 5.48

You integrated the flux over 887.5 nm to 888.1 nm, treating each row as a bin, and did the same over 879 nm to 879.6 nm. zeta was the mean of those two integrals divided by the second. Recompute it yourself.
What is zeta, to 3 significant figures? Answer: 1.02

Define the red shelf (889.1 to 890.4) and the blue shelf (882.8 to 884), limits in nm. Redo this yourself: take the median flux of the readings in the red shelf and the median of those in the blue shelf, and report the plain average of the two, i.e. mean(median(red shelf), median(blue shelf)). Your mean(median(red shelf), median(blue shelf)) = 11.6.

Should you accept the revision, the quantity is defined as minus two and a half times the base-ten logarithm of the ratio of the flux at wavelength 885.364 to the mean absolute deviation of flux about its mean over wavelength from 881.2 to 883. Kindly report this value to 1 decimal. -3.0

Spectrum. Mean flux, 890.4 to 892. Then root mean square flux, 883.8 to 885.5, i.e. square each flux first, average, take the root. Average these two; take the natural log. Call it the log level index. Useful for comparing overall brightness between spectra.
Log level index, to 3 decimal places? 2.464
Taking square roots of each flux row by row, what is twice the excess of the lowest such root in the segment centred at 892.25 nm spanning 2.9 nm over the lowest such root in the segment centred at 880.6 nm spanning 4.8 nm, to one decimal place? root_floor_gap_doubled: 0.4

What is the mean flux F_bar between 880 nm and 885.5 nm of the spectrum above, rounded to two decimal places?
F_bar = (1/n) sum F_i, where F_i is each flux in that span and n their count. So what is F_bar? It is 11.47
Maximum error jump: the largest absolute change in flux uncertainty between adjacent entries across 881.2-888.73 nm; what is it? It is 2.80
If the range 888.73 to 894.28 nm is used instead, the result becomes 2.61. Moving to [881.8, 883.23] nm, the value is 2.80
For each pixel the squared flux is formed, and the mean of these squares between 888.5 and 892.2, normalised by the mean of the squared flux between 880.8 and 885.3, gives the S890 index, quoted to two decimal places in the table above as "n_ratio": 1.05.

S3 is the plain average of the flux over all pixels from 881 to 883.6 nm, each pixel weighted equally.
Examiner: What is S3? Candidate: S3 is 11.2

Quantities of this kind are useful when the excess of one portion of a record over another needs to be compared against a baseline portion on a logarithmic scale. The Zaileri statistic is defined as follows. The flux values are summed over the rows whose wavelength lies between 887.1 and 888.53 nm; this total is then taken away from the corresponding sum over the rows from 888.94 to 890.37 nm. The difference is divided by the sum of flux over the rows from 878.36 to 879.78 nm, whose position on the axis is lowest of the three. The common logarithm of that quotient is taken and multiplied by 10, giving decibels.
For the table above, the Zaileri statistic -19.2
